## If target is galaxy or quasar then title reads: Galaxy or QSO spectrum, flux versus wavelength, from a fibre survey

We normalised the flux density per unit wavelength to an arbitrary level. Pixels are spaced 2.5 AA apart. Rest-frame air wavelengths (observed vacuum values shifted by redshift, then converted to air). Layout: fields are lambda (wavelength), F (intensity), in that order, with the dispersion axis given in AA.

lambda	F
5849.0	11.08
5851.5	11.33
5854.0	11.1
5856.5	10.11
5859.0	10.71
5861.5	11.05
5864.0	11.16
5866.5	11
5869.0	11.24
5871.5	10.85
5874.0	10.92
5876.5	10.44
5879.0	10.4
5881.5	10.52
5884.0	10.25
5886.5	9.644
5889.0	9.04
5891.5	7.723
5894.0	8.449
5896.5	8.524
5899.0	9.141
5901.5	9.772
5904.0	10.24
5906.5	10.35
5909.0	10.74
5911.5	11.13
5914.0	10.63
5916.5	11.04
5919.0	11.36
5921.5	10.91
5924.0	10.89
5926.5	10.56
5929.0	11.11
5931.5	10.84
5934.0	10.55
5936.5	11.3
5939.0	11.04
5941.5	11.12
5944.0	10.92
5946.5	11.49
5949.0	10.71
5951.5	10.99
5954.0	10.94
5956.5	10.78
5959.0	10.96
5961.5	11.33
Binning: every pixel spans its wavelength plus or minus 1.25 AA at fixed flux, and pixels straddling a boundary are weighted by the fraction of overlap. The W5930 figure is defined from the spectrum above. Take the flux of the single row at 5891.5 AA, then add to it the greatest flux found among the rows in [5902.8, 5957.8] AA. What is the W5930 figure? 19.2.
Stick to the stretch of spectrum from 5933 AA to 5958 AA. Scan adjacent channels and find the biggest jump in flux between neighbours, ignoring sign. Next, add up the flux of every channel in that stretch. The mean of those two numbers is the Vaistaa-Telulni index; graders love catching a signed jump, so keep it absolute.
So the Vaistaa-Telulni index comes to 55.3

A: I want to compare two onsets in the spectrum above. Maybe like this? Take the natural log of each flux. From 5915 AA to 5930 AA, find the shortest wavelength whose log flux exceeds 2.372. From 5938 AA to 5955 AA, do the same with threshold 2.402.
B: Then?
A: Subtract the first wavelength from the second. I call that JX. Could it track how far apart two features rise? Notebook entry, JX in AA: 25.0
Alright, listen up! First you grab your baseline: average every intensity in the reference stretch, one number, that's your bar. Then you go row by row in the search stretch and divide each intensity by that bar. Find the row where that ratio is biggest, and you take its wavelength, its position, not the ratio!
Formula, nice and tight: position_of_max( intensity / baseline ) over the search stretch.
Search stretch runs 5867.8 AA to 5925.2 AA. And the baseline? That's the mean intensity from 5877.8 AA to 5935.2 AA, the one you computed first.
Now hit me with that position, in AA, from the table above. 5919.0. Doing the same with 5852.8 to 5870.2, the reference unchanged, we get 5869.0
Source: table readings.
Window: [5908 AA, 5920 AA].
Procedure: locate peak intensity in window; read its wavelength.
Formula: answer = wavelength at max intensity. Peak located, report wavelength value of 5919.0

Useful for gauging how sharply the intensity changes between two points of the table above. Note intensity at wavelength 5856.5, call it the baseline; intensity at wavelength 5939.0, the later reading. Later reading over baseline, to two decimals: 1.09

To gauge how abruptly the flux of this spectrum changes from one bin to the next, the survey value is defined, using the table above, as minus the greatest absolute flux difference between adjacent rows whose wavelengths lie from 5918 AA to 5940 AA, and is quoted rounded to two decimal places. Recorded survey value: -0.75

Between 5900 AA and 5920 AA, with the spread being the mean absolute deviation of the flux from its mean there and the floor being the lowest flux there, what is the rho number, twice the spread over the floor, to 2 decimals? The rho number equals 0.08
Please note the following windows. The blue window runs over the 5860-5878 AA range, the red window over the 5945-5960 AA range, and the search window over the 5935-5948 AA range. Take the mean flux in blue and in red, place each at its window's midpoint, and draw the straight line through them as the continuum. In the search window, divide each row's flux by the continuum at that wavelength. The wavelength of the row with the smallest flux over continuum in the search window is 5944.0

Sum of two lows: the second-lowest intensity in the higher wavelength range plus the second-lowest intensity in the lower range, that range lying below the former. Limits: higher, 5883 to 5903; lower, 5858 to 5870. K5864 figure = 19.4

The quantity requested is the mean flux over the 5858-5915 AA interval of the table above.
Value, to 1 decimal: 10.2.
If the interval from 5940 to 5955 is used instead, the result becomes 11.0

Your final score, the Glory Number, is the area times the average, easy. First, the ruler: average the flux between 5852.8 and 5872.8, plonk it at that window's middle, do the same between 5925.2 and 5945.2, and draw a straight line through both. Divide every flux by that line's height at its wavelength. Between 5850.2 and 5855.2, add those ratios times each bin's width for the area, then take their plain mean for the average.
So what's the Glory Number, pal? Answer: 5.29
